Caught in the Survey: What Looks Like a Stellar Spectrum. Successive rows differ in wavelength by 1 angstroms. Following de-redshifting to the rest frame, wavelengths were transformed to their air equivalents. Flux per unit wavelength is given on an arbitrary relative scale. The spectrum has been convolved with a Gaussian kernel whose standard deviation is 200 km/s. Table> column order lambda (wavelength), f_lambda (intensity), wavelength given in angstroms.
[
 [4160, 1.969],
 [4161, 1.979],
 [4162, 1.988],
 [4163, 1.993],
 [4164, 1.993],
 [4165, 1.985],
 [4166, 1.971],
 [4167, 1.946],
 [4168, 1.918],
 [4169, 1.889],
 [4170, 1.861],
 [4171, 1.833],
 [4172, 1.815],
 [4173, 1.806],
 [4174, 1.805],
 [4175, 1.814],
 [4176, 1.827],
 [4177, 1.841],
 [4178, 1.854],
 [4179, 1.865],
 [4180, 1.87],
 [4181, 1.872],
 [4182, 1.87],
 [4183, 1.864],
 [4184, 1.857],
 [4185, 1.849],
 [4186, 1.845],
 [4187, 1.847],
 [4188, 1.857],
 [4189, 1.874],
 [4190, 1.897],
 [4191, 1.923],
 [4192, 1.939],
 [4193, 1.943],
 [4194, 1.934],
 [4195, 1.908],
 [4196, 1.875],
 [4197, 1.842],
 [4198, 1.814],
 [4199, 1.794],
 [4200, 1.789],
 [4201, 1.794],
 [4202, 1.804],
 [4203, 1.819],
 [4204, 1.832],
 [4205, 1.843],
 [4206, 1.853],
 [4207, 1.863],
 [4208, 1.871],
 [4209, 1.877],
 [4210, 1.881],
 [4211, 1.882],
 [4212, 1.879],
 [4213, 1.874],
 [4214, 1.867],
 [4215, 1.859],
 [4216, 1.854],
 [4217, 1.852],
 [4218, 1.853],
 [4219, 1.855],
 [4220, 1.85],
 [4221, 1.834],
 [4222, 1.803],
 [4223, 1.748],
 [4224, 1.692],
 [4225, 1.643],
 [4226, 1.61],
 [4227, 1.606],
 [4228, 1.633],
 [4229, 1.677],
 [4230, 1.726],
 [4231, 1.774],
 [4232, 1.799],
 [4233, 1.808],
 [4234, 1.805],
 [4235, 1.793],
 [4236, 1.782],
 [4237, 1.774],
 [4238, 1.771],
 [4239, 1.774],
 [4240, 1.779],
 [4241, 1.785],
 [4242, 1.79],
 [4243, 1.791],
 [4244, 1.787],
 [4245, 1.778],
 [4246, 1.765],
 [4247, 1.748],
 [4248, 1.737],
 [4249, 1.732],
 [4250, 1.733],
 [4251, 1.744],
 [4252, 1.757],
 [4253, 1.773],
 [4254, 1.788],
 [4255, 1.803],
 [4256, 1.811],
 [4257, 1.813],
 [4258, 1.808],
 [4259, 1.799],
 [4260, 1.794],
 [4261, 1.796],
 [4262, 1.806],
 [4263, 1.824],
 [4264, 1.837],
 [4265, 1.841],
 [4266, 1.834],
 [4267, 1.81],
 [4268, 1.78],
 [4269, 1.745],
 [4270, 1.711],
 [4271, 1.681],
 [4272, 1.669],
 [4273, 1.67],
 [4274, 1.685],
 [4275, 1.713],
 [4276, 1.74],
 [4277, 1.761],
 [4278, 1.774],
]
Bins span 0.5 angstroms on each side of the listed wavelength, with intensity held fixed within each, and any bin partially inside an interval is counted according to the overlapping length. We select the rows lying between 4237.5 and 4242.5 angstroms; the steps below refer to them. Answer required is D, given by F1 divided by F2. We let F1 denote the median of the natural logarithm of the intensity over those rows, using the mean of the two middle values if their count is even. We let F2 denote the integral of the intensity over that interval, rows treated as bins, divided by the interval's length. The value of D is 0.324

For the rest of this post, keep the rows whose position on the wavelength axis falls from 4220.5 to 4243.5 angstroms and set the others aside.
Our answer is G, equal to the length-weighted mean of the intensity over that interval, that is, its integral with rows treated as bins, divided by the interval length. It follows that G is 1.75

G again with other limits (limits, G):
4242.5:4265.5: 1.79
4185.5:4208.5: 1.86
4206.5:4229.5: 1.80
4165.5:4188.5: 1.86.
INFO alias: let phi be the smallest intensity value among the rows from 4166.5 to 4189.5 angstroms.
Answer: 1.805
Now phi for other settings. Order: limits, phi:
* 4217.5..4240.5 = 1.606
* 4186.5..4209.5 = 1.789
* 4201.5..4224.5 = 1.692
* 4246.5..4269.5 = 1.732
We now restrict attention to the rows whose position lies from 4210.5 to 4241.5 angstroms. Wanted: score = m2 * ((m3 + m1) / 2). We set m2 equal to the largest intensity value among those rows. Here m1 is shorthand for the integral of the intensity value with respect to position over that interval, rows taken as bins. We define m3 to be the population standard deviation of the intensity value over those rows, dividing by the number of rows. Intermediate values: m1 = 55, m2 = 1.882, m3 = 0.080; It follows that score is 52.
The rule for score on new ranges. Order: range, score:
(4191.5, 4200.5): 16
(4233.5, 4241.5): 13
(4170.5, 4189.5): 33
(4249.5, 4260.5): 18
